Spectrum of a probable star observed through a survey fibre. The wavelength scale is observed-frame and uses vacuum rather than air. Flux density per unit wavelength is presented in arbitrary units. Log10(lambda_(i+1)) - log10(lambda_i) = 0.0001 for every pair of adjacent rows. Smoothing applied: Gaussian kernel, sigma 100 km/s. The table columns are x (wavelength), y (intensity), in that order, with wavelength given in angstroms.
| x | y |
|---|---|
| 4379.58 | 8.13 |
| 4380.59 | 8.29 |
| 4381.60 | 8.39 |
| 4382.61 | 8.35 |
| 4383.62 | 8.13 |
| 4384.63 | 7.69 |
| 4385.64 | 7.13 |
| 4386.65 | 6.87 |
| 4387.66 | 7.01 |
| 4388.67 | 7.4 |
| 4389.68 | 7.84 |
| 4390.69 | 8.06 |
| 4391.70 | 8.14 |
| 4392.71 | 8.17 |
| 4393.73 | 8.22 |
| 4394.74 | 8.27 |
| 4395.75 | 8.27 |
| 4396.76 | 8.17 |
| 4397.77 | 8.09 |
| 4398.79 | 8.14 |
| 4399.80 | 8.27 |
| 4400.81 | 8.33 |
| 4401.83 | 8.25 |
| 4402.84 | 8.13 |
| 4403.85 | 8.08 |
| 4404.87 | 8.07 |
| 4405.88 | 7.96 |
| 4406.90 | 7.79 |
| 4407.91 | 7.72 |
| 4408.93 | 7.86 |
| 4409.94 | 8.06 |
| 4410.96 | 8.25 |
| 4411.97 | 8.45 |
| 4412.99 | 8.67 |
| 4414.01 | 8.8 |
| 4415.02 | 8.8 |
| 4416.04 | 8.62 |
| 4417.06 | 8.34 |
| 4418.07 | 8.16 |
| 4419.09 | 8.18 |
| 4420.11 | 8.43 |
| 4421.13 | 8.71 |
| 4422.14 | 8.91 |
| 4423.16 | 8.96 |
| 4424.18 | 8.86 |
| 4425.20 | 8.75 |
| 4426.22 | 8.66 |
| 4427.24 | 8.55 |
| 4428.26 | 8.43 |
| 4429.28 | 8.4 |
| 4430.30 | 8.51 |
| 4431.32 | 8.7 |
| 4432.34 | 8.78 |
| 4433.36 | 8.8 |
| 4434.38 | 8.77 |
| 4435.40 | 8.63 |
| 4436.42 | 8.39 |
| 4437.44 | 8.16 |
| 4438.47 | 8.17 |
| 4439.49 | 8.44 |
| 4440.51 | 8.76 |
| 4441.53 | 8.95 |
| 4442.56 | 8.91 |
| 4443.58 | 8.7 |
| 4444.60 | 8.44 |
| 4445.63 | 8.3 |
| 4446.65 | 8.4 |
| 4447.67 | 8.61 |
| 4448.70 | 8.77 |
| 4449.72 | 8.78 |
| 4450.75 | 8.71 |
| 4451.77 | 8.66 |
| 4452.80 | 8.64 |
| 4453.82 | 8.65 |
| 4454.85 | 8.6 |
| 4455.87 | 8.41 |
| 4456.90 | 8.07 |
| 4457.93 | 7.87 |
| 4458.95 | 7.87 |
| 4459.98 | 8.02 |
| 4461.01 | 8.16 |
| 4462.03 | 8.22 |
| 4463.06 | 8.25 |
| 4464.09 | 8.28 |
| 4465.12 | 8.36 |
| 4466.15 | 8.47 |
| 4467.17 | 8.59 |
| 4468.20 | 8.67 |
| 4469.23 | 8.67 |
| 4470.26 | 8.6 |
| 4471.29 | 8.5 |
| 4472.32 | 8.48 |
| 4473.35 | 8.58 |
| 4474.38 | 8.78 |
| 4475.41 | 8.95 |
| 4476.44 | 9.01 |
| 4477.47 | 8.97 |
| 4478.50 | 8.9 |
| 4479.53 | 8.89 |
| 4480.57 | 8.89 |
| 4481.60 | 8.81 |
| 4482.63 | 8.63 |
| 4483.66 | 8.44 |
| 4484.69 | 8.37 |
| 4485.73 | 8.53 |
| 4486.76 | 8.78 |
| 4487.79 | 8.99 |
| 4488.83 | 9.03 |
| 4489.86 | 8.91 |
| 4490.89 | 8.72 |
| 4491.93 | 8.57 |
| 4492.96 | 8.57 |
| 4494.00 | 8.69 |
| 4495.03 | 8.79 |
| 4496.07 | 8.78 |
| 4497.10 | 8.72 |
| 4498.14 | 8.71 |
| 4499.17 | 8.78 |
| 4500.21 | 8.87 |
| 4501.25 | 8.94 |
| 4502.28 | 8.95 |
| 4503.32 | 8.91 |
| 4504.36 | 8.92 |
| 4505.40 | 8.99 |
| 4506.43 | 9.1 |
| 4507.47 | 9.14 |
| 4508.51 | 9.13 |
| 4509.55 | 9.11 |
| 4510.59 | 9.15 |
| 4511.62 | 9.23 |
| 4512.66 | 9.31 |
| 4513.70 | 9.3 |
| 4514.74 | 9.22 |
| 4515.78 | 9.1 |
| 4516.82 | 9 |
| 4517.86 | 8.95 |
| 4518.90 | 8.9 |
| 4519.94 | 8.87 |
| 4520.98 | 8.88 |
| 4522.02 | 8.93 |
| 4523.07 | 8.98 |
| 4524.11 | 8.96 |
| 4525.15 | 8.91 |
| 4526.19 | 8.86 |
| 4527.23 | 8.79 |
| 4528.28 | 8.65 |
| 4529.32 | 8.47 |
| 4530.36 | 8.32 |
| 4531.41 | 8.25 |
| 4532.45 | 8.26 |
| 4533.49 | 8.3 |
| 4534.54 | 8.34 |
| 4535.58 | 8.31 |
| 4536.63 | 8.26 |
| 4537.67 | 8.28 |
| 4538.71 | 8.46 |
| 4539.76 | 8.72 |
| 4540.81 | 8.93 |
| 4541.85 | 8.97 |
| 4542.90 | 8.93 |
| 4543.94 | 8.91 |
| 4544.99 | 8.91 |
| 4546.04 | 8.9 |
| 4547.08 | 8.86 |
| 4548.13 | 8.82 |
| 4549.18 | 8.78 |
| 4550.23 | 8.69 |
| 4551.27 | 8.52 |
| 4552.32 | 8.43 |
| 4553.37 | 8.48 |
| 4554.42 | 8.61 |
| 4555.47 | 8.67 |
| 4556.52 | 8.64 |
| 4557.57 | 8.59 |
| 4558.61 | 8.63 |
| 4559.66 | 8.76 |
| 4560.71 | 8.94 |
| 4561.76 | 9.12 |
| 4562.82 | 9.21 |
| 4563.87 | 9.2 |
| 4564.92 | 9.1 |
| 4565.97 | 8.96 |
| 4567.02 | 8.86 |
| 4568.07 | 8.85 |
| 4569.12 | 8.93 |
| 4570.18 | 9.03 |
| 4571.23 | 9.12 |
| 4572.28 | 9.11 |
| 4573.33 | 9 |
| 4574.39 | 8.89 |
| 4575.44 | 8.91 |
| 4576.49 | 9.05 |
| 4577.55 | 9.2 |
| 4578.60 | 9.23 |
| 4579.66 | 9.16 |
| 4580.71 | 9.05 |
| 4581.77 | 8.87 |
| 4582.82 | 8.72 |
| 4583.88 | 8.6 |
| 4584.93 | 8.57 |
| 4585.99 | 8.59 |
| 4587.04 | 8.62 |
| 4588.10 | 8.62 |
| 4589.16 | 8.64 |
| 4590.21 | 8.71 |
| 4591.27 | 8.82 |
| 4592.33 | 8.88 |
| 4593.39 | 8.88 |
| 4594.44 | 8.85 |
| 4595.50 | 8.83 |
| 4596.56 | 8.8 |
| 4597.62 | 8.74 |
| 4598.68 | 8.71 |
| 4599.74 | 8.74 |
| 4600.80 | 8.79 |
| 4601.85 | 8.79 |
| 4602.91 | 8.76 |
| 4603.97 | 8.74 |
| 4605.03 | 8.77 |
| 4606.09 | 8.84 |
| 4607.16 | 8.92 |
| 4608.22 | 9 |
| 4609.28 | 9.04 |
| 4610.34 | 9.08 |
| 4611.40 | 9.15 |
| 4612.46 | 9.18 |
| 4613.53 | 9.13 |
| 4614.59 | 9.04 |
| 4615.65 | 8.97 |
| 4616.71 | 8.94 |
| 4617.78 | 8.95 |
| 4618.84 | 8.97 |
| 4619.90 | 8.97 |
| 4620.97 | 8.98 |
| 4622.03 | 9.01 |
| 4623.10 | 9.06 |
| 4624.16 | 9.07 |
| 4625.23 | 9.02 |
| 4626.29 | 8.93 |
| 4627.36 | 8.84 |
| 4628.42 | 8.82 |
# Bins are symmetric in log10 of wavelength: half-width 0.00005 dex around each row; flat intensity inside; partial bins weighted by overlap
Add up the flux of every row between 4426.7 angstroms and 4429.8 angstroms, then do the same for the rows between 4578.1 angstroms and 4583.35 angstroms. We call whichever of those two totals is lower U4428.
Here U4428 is 25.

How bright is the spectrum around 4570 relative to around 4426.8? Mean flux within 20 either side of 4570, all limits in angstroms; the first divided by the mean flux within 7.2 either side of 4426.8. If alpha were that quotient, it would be 1.02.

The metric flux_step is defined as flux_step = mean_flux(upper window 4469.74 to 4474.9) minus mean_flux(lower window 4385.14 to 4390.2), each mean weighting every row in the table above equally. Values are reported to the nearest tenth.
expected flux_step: 1.3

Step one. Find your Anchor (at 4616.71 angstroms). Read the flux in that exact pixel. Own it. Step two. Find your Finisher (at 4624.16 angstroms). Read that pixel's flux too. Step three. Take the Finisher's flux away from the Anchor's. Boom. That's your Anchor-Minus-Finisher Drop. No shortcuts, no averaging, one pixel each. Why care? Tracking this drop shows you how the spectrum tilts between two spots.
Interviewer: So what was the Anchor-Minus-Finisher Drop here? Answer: -0.1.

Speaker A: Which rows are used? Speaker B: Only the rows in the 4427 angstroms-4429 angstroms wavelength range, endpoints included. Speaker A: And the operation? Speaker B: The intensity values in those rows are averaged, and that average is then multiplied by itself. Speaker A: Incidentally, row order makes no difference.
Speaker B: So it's 72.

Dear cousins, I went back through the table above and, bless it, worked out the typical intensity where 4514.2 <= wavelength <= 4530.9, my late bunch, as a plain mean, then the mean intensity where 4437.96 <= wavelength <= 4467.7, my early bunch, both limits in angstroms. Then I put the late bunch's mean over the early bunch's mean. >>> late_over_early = 1.05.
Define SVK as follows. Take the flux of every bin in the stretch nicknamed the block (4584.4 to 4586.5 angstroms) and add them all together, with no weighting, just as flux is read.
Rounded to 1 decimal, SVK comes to 17.2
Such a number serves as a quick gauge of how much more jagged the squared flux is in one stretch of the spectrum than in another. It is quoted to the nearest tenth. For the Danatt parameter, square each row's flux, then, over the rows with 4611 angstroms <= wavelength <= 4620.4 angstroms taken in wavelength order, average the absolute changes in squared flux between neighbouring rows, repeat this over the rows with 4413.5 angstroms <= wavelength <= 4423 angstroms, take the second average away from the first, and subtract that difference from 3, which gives 5.3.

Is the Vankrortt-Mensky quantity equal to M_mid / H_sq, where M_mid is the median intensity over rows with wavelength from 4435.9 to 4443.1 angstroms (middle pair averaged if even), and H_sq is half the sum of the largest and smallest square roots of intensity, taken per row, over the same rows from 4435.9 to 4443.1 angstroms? 2.89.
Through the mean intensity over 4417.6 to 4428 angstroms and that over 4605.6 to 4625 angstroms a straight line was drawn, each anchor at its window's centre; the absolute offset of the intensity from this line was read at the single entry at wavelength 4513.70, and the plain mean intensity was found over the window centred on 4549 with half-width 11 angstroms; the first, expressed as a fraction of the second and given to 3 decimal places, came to 0.057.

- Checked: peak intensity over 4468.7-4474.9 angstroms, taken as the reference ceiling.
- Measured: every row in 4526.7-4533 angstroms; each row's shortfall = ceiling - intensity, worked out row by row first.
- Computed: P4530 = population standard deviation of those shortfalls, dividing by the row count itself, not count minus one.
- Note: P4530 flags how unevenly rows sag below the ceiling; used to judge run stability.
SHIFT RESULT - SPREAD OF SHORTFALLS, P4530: 0.204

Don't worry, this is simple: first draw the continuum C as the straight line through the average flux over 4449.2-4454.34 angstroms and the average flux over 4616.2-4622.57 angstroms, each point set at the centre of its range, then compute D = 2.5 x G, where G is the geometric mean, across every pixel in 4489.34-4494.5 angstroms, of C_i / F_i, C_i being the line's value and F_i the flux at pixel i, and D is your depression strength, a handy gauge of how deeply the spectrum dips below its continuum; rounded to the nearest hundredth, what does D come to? 2.52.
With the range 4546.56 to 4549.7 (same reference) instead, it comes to 2.51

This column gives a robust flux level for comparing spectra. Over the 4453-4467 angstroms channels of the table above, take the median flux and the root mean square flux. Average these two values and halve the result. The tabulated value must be 4.13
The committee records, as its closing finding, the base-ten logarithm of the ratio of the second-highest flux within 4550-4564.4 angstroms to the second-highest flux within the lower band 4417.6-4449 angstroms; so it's 0.012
